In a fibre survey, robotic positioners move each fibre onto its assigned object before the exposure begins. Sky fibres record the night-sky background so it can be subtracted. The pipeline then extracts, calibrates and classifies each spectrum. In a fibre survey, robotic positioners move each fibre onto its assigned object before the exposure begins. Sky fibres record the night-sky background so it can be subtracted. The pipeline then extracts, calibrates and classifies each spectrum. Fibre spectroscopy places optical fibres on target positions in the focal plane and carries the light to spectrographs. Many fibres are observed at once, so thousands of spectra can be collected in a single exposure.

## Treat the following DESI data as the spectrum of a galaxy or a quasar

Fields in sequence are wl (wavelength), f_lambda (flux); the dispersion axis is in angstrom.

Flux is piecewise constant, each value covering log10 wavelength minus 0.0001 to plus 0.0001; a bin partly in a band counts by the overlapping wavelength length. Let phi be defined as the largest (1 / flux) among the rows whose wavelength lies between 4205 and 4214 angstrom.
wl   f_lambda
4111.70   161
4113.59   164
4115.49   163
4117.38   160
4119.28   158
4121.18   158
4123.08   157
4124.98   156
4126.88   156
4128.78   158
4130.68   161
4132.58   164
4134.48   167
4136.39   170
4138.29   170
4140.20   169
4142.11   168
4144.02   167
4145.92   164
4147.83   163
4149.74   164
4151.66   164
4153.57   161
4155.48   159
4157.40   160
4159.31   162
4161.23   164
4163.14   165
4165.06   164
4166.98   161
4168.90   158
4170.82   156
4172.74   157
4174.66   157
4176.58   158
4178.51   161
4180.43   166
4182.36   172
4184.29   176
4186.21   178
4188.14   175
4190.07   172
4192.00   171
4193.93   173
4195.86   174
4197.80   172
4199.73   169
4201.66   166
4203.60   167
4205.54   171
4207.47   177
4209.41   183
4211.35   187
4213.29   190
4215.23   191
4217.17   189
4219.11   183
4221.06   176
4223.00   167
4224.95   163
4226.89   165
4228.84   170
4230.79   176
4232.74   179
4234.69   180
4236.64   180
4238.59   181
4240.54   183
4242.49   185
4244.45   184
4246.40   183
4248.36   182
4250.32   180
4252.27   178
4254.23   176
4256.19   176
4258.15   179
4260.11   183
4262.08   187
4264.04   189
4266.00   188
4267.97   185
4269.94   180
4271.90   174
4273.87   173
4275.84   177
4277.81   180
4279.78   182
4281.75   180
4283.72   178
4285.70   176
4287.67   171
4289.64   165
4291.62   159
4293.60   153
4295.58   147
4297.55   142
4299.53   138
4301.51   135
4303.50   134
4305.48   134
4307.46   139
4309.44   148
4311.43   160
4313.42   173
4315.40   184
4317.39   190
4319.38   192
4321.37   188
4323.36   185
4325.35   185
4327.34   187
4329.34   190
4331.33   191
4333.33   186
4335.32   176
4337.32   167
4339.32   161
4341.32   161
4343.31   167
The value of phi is 0.0058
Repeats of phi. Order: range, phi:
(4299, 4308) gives 0.0075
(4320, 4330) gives 0.0054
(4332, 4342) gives 0.0062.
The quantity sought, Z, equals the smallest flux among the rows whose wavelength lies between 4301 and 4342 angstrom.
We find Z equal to 134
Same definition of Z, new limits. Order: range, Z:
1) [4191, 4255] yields 163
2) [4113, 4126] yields 156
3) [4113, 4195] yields 156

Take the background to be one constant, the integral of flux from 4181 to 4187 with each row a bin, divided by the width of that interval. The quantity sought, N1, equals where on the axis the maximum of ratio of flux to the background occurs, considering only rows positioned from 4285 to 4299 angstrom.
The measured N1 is 4285.70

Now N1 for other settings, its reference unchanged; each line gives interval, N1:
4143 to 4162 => 4144.02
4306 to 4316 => 4315.40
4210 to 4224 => 4215.23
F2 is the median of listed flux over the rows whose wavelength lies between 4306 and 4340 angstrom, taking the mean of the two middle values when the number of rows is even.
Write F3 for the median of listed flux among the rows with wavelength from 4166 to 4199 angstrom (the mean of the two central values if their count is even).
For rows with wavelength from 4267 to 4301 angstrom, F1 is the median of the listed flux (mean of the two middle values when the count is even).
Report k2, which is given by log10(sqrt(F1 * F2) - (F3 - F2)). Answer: 2.29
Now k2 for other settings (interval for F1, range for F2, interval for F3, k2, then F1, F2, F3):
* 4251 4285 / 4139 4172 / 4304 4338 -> 2.18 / 180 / 164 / 185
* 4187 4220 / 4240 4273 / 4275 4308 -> 2.31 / 174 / 183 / 159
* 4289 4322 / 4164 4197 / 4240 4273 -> 2.15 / 153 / 166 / 183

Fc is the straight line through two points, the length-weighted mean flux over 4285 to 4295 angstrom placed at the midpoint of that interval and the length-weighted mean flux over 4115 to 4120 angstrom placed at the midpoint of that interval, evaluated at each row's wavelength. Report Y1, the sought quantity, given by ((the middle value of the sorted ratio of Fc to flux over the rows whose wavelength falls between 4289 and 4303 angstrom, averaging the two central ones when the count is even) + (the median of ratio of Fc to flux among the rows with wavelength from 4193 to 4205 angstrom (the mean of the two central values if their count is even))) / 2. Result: 1.03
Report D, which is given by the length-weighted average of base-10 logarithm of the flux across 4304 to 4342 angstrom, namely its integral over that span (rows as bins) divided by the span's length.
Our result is 2.24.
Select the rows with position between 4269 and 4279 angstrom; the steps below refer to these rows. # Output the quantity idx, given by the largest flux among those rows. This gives 180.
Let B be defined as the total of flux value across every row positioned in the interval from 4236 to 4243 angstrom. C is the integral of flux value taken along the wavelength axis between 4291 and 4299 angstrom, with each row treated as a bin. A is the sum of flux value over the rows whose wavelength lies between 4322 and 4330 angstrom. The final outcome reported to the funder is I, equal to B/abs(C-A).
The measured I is 1.63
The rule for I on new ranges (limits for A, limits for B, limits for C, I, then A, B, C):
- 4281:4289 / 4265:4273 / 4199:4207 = 1.13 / 705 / 727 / 1351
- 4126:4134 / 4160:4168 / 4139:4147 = 0.94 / 639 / 654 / 1336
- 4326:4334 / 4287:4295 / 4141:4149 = 1.14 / 754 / 648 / 1325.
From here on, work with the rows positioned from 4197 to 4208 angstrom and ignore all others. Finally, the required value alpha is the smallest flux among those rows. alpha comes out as 166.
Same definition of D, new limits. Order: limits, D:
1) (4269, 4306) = 2.21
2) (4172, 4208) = 2.23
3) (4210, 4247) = 2.25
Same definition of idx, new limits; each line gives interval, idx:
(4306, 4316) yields 184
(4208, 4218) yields 191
